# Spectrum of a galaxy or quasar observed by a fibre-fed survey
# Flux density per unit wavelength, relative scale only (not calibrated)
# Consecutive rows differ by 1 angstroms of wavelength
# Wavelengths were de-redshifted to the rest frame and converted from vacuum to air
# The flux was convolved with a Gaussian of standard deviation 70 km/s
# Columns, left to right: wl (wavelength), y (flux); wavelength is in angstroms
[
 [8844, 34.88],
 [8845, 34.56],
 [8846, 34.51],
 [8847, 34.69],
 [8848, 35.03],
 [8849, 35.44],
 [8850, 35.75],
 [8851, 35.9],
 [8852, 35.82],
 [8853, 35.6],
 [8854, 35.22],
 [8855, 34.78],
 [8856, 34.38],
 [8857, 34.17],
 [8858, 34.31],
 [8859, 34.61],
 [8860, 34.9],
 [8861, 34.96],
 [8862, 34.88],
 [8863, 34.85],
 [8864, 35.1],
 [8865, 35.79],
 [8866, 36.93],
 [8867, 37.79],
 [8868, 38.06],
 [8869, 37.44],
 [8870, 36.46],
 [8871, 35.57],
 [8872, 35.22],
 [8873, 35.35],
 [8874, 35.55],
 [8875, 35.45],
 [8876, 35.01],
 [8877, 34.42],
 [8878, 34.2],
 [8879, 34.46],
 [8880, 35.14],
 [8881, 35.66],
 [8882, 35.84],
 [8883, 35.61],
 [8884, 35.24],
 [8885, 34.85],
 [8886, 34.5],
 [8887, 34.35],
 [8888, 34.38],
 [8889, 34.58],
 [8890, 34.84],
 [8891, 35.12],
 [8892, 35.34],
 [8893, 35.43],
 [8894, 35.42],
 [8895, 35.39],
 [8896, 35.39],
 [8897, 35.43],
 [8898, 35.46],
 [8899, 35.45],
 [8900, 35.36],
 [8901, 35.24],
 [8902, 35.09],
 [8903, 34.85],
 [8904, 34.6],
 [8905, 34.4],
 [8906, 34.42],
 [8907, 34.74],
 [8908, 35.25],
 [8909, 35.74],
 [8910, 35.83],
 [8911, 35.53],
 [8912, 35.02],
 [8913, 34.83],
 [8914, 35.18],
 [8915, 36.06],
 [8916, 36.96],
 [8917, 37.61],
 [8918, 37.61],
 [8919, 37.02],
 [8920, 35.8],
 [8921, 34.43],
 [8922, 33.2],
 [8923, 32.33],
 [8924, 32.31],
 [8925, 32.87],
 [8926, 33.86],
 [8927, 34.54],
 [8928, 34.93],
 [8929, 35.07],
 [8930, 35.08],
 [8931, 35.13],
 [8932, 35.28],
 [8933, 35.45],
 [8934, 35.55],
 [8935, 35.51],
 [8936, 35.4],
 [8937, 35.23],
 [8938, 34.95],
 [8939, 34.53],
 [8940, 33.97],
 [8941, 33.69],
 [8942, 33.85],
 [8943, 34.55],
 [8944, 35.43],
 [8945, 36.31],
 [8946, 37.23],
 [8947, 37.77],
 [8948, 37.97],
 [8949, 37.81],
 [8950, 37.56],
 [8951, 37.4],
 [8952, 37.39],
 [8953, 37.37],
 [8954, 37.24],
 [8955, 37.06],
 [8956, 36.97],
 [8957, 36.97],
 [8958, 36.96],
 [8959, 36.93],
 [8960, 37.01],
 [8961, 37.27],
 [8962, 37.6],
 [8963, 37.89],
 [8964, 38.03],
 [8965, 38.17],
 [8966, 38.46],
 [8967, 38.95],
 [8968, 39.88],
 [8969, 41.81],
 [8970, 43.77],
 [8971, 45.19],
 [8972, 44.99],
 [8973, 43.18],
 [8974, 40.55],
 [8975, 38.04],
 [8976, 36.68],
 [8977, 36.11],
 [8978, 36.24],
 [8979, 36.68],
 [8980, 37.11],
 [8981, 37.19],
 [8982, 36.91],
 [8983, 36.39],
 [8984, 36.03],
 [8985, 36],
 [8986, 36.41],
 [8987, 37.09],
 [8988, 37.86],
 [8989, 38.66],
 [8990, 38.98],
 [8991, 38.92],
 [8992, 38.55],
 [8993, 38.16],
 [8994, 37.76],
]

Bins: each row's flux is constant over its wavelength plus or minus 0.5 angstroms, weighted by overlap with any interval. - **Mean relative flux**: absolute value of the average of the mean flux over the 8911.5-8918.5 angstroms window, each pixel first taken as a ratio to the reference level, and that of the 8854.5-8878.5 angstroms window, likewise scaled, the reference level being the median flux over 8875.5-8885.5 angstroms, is 1.02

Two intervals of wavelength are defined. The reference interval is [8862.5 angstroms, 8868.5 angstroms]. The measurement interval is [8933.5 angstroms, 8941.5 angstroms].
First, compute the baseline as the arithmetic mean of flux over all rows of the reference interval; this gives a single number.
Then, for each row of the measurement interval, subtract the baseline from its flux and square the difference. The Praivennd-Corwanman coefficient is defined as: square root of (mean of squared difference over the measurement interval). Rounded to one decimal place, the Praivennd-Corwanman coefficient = 1.7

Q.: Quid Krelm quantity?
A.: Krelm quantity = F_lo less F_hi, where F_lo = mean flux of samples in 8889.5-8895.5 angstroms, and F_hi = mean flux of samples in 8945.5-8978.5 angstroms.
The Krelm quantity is -3.3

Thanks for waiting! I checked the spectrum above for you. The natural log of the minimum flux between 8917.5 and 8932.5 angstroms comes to 3.48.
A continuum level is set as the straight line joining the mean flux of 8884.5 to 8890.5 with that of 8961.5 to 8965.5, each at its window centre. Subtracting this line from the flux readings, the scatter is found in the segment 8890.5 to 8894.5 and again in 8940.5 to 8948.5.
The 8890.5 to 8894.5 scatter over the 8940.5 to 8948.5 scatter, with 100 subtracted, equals -99.9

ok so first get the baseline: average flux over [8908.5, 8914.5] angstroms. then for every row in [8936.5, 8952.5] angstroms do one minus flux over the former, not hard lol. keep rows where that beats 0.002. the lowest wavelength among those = 8937 angstroms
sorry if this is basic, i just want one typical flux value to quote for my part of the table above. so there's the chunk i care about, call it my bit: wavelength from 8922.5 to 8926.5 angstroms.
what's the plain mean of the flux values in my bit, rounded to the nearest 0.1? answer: 32.8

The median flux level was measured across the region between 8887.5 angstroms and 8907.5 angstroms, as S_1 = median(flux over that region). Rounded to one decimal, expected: 35.2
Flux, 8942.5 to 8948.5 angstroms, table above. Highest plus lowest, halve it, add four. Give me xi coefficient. 40.3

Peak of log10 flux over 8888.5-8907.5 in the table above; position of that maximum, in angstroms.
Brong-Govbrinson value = 8898 angstroms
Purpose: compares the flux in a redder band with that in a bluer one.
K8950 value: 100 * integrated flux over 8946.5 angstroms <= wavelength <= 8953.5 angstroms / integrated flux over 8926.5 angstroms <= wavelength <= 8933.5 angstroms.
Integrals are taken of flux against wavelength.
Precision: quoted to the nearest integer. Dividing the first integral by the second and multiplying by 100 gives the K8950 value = 107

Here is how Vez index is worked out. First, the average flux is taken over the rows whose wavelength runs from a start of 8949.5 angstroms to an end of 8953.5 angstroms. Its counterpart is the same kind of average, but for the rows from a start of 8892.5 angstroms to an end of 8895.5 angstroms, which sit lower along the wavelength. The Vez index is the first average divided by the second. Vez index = 1.06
